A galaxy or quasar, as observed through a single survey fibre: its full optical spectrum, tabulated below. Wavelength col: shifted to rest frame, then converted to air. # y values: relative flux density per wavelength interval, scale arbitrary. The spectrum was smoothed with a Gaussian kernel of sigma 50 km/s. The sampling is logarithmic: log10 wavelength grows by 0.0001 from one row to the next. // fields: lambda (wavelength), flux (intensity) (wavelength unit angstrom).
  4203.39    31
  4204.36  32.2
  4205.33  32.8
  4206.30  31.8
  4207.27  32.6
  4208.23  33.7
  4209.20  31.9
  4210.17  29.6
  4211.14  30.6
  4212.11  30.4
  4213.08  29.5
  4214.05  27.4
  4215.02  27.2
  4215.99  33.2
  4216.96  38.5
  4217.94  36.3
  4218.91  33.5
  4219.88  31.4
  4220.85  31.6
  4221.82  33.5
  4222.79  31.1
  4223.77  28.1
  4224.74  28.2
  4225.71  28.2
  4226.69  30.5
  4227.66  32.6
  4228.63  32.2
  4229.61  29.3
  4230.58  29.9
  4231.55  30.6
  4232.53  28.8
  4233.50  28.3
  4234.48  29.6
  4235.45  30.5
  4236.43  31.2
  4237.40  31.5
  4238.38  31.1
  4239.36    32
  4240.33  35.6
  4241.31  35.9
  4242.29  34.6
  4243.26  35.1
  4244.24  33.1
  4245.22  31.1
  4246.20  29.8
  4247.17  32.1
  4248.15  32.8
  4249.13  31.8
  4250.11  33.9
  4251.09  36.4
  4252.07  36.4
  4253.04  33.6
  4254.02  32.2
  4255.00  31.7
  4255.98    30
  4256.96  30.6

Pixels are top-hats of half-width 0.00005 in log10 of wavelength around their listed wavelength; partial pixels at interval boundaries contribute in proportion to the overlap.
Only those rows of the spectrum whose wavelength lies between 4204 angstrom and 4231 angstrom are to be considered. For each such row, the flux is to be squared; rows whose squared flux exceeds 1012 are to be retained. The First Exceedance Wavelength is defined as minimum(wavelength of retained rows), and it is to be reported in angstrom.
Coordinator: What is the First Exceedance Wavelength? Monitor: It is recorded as 4204.36 angstrom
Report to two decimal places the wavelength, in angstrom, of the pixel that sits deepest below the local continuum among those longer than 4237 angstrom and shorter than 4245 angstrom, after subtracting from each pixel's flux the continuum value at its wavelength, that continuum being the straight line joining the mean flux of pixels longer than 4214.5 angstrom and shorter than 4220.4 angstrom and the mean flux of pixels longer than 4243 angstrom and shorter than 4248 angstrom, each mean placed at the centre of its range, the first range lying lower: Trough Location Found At 4238.38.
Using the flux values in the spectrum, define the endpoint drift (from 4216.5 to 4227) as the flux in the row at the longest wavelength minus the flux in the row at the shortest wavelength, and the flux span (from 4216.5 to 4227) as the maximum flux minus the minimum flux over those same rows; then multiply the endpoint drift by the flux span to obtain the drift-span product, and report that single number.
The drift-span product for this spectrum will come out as -83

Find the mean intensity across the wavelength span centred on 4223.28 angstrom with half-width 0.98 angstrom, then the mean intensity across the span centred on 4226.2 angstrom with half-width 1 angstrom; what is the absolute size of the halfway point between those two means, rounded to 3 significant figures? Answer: 29.5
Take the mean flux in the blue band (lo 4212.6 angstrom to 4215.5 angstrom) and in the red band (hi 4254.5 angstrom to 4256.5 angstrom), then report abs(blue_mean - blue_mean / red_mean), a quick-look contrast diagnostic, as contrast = 27.1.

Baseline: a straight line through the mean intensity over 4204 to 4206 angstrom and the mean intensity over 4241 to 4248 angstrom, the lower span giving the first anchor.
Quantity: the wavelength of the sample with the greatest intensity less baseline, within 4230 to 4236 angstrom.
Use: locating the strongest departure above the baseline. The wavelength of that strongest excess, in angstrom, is 4231.55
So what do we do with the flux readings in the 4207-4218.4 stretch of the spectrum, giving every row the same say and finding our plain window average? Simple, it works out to 31.7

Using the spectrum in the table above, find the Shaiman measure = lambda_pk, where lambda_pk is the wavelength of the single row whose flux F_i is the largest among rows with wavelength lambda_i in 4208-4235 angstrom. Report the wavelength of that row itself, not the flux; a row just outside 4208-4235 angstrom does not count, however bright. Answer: 4216.96 angstrom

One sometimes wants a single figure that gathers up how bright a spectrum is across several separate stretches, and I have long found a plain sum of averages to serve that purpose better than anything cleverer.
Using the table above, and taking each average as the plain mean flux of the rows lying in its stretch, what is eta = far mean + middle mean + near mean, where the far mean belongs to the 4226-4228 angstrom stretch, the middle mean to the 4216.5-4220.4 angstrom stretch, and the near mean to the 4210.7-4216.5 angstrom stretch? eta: 96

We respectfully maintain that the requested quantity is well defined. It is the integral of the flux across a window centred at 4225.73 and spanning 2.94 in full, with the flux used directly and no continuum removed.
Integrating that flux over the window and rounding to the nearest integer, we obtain 85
